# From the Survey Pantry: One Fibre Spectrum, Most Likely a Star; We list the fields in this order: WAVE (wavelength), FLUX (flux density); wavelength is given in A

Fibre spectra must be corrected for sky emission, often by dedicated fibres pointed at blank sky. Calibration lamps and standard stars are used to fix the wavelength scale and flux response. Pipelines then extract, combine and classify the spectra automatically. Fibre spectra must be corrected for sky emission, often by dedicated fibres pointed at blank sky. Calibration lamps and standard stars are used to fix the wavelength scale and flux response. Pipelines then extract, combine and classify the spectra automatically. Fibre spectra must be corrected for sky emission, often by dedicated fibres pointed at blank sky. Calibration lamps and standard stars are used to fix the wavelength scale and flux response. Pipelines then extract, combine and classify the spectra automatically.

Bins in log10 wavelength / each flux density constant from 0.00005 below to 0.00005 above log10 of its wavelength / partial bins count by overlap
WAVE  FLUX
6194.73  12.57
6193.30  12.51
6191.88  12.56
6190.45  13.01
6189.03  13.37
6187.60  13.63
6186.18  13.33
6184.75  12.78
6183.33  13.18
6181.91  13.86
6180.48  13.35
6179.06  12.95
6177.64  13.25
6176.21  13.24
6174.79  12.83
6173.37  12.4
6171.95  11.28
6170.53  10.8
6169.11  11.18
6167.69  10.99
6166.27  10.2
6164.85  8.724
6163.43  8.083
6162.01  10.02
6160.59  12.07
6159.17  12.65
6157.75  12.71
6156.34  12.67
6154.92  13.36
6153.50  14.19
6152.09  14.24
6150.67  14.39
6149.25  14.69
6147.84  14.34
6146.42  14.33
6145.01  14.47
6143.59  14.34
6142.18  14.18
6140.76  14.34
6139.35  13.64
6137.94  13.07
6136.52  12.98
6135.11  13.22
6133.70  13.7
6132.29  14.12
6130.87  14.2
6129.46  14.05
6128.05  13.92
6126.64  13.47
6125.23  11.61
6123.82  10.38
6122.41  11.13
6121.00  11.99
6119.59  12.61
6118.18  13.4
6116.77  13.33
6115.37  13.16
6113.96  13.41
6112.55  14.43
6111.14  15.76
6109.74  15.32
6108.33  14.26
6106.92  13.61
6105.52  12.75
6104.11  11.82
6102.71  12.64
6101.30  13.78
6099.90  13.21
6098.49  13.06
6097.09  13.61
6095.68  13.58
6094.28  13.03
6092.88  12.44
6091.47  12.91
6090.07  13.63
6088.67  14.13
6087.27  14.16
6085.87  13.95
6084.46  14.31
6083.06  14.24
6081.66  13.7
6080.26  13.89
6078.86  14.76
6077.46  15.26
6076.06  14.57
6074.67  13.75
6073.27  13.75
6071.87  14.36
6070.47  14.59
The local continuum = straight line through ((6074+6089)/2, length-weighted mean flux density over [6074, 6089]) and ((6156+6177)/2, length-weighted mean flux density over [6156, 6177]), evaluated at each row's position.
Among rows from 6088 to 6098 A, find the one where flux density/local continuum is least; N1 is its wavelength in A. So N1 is 6092.88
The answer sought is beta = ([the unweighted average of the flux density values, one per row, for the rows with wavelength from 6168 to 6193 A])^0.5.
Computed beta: 3.57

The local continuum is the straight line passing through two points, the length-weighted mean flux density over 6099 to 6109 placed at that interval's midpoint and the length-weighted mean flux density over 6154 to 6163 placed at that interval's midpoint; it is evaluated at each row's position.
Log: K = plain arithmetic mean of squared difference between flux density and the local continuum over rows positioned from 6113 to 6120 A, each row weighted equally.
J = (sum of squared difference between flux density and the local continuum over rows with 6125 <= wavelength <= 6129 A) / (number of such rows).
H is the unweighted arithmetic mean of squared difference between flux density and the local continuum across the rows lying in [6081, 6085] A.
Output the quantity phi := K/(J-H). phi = 0.2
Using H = 0.4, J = 1.11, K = 0.1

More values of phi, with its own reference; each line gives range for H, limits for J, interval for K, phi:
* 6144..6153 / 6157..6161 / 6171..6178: -0.3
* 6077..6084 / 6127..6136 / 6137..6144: 3.6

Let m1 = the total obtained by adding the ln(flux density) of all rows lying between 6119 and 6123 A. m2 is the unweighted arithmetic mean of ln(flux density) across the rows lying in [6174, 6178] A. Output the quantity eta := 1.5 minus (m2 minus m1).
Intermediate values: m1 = 7.43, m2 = 2.57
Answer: 6.36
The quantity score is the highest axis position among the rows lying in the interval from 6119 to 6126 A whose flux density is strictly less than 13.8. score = 6125.23 A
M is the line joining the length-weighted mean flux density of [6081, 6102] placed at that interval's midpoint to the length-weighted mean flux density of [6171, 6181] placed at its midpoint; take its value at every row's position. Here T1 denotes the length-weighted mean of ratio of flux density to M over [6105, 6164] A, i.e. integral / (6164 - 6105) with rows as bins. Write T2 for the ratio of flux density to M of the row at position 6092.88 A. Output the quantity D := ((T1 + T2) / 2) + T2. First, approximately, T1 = 1.01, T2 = 0.92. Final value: 1.88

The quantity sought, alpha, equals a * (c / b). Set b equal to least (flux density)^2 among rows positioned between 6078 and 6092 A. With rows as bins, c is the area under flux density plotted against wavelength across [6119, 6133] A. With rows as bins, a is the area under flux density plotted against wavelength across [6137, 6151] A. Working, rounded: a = 198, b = 167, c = 178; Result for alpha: 212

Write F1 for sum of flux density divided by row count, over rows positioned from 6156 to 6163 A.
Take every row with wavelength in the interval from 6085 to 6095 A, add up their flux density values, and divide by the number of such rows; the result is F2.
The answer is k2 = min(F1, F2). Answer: 12.0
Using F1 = 12.0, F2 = 13.5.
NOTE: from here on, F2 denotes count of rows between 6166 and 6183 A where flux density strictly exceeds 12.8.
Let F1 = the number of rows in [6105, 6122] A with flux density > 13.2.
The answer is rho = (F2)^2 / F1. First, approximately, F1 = 8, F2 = 6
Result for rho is 4.5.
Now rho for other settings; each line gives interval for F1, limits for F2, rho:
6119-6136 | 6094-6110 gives 11.6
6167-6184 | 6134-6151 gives 36.0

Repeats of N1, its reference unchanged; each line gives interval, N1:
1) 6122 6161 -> 6123.82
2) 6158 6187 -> 6163.43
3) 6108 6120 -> 6119.59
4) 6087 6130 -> 6123.82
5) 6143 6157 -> 6156.34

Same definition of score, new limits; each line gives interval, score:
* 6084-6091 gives 6090.07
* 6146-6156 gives 6154.92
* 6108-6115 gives 6113.96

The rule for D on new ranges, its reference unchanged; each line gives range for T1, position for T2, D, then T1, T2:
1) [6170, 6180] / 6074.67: 1.99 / 0.98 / 1.00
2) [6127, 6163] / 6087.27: 2.08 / 1.04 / 1.04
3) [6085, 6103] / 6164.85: 1.52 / 0.99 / 0.68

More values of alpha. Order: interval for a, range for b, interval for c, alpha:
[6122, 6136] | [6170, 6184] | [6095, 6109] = 289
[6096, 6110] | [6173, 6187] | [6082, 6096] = 232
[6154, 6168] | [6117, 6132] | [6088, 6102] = 272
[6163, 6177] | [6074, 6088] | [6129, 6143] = 159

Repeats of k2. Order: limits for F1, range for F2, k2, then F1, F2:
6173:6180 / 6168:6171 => 11.0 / 12.9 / 11.0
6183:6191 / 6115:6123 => 12.6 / 13.2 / 12.6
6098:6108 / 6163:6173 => 10.2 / 13.0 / 10.2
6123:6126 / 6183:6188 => 11.0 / 11.0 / 13.2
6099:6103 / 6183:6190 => 13.2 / 13.2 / 13.3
